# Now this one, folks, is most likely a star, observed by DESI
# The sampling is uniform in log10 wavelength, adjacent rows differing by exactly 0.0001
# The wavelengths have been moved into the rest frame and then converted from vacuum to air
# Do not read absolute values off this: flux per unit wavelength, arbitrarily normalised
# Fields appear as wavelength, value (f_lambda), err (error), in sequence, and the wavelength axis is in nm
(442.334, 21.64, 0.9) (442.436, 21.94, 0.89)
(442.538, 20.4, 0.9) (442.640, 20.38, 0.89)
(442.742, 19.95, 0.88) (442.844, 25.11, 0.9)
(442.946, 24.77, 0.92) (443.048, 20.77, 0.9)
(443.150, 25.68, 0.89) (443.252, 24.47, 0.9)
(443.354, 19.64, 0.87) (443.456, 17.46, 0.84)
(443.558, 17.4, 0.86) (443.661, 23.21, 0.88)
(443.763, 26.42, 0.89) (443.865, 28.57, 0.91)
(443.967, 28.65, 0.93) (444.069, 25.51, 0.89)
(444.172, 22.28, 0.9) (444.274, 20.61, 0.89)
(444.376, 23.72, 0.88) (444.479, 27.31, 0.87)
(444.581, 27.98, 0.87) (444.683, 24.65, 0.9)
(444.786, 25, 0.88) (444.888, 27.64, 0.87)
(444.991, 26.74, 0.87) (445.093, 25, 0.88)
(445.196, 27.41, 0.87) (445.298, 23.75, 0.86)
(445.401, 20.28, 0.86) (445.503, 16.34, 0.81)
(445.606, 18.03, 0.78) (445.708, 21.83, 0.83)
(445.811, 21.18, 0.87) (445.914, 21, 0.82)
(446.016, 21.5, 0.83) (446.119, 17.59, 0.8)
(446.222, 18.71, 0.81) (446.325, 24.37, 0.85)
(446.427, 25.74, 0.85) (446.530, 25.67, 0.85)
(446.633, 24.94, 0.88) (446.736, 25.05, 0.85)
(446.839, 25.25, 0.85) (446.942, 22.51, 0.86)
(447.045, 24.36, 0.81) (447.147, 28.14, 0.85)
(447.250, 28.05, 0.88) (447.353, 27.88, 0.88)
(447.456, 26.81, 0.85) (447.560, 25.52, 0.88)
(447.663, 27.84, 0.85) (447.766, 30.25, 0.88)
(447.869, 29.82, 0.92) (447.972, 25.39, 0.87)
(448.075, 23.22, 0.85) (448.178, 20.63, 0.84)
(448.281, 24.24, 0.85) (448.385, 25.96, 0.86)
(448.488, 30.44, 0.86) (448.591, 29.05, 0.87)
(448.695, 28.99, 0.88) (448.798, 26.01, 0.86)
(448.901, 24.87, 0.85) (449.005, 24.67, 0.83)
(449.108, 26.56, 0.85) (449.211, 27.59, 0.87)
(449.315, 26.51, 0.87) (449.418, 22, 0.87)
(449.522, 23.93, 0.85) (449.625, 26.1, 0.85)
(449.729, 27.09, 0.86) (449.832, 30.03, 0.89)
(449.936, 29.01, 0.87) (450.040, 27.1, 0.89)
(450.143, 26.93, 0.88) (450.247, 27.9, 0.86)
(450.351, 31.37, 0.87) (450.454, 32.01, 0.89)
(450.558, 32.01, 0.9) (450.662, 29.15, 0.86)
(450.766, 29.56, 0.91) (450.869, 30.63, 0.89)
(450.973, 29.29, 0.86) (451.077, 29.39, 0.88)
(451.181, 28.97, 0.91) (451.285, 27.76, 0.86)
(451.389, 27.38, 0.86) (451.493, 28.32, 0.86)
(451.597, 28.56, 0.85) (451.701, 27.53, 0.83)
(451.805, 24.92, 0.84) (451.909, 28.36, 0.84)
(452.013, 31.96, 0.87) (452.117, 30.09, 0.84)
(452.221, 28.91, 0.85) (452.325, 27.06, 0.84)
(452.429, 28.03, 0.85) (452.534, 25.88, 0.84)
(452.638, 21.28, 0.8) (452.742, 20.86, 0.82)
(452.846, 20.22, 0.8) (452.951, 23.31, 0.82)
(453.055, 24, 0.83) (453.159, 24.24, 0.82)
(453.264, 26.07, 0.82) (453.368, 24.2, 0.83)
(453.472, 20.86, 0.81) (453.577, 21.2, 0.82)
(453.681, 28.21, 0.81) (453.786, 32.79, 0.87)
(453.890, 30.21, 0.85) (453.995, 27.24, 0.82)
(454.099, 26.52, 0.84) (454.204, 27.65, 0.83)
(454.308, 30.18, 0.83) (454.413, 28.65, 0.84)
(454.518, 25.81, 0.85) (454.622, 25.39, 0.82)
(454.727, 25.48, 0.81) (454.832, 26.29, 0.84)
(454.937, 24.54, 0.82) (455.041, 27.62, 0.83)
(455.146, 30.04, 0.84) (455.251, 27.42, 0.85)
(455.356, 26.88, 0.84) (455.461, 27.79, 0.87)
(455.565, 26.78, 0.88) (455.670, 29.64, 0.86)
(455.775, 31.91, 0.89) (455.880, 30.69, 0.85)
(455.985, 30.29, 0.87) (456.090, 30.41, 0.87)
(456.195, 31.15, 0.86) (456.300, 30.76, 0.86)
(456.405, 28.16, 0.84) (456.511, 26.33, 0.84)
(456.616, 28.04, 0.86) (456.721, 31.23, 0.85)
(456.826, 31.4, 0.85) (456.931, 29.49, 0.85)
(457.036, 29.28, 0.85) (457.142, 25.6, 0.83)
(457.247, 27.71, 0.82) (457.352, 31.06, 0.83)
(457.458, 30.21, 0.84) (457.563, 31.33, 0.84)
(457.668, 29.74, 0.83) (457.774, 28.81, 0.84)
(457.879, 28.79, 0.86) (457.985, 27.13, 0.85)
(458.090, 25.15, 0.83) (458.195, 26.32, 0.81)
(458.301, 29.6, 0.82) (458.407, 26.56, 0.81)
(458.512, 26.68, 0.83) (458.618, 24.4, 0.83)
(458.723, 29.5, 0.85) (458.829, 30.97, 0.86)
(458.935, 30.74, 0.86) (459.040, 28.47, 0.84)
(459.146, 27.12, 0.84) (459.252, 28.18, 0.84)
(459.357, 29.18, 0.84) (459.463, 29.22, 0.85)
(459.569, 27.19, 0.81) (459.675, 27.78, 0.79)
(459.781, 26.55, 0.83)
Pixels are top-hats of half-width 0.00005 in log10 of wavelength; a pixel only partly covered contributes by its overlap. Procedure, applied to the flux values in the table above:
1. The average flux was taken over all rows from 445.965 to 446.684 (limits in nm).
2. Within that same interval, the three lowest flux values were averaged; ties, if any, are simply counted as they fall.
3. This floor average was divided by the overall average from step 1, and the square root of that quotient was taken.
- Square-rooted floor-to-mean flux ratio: 0.922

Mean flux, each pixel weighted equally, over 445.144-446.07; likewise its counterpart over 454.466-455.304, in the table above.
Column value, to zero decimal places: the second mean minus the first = 5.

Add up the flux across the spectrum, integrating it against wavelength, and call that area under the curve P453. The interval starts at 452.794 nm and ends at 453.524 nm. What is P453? 17.0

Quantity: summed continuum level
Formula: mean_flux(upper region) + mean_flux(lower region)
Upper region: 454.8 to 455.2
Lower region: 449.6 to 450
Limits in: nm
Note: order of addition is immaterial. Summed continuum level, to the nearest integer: 55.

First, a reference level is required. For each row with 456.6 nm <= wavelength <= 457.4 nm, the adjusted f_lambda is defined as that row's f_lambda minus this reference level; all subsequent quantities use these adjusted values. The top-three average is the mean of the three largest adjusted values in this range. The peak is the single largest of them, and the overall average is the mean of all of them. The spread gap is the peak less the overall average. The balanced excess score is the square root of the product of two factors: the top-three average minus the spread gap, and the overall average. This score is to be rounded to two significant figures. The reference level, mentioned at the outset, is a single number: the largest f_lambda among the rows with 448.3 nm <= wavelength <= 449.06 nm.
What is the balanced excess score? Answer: 1.3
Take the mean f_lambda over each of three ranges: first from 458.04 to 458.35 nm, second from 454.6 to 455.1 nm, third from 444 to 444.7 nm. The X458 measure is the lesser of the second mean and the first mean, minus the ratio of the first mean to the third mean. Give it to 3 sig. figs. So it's 24.8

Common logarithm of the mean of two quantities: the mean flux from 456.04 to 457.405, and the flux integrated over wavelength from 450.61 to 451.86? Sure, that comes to 1.51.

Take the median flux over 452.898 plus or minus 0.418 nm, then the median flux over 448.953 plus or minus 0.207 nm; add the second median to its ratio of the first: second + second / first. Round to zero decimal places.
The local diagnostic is 27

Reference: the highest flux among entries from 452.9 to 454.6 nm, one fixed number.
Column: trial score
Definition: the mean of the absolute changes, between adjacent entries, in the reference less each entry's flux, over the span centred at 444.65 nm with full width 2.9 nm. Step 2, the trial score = 2.3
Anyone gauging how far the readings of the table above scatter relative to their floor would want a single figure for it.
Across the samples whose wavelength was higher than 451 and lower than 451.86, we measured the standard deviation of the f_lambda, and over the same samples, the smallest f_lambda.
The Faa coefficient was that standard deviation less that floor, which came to -24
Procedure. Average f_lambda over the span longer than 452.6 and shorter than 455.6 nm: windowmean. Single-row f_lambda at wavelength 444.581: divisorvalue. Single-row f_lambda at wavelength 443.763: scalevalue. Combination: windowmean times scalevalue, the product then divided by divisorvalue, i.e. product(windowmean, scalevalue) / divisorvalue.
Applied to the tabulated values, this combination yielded 24.5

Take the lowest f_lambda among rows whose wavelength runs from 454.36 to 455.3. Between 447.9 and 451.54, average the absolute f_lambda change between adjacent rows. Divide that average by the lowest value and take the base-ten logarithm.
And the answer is -1.19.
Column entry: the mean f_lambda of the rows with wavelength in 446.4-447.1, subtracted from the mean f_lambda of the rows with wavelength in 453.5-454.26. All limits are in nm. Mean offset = 3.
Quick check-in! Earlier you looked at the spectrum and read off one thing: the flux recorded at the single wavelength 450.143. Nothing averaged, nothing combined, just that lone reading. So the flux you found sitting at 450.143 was 26.93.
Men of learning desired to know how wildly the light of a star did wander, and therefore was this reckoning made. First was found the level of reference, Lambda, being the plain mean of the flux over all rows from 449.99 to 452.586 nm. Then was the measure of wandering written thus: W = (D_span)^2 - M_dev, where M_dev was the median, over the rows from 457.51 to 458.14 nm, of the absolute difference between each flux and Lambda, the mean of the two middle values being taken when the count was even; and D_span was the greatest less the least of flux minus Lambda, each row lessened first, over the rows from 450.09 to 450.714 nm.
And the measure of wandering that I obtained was 25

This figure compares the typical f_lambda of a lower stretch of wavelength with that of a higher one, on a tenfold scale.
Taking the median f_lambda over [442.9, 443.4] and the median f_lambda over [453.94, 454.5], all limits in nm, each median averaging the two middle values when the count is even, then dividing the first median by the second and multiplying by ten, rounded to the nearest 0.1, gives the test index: 8.8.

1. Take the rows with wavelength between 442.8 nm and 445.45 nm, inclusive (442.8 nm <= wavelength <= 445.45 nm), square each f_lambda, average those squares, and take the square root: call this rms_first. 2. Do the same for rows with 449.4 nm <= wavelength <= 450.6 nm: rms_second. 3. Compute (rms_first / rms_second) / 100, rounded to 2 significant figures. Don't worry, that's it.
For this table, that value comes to 0.0087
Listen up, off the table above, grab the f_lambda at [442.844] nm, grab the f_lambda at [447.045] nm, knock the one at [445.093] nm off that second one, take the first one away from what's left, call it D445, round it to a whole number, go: -26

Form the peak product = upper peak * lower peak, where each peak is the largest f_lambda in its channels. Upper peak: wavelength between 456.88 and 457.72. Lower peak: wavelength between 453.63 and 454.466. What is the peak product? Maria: 1027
